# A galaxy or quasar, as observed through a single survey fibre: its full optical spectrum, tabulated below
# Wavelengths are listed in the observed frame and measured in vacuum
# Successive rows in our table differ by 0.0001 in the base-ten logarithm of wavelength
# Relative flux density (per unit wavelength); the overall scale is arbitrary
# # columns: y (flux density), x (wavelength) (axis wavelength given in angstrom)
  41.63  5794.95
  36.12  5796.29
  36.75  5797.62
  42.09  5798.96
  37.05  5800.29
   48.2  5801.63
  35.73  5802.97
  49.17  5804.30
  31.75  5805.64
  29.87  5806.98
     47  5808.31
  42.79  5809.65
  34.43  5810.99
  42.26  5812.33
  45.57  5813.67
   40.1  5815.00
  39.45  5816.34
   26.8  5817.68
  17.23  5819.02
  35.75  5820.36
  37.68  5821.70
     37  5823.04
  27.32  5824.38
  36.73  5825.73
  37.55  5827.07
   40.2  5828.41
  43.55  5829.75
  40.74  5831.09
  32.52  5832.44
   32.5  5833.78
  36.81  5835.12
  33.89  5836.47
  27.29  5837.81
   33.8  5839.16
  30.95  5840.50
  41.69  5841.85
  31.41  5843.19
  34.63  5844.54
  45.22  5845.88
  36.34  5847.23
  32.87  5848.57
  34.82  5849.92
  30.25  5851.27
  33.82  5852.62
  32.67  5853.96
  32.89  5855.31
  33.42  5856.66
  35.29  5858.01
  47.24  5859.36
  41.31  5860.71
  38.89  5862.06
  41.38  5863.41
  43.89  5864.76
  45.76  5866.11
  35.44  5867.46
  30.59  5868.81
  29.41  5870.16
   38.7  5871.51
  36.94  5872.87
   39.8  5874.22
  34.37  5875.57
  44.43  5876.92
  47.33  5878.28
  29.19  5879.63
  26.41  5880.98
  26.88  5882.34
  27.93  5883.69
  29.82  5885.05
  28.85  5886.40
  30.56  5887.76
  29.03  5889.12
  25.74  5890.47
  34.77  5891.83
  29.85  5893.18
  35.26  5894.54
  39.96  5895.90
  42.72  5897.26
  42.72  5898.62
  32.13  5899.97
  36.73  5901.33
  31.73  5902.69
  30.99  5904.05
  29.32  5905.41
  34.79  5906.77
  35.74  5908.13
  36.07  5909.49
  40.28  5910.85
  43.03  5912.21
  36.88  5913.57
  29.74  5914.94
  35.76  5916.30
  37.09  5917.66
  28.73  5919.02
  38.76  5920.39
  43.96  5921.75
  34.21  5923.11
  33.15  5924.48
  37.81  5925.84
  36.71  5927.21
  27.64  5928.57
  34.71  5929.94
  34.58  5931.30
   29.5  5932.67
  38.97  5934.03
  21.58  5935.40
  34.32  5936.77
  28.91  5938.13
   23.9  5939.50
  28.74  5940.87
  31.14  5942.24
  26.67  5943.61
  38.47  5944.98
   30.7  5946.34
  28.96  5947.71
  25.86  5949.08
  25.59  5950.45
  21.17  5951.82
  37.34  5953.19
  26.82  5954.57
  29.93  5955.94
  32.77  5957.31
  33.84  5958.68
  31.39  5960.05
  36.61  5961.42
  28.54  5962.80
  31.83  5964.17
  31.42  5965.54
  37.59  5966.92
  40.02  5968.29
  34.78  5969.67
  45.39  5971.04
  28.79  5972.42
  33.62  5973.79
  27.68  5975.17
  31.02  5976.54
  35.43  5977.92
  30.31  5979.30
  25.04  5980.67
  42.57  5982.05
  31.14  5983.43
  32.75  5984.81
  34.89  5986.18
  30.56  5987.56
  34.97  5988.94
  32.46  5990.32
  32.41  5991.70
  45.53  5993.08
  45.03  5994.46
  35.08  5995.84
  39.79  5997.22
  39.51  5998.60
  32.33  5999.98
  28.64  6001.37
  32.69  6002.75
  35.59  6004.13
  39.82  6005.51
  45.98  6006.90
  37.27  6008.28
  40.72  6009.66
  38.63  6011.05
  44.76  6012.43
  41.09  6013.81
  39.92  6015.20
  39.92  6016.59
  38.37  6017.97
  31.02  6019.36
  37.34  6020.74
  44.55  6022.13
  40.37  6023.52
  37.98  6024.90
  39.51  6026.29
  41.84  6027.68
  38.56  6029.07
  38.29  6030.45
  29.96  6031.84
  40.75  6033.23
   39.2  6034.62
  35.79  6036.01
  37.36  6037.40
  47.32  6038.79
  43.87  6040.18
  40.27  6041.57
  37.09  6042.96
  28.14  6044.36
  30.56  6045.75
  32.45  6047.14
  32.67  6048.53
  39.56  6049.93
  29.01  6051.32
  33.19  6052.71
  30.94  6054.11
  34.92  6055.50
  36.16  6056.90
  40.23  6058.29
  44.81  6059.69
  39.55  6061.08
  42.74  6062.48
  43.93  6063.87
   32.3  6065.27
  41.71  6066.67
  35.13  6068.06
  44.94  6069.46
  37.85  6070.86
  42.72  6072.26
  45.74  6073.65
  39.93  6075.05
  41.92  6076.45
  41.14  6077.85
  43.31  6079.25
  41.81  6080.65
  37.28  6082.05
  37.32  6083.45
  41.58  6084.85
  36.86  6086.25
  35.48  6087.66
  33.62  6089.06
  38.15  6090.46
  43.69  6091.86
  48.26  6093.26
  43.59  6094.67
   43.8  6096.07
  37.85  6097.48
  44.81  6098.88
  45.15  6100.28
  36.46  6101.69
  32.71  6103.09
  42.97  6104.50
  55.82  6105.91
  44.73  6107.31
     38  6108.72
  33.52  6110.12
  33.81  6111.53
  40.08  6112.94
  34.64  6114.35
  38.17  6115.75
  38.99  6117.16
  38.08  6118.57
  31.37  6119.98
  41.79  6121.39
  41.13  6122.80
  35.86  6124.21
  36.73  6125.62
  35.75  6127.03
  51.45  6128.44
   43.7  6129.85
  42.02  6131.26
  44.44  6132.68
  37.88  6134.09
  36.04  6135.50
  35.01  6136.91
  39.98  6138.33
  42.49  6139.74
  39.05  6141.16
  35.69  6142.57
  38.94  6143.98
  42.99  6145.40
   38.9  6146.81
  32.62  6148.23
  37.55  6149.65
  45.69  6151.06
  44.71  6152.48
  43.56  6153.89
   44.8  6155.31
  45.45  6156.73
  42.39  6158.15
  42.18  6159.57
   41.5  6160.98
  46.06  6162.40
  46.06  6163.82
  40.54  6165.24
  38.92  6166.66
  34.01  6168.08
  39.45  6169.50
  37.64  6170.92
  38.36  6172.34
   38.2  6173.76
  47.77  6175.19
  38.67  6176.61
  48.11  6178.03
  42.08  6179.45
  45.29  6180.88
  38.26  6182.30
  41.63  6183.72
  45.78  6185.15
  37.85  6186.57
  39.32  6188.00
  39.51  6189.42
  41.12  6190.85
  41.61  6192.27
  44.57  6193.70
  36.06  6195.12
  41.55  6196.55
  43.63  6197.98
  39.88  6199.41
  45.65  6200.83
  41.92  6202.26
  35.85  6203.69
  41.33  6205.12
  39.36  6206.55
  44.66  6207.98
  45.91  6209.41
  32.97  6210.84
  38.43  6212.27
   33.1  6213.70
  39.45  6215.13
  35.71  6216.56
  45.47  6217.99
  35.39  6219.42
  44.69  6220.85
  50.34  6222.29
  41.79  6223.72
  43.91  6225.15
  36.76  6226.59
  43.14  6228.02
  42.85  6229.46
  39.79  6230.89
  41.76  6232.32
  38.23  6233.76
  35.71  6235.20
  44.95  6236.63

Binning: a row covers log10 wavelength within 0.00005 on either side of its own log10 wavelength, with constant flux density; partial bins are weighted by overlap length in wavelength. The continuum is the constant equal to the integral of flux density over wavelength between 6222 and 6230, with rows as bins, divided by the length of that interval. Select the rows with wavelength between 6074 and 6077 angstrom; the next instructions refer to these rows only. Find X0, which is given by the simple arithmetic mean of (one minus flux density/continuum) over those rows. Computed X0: 0.042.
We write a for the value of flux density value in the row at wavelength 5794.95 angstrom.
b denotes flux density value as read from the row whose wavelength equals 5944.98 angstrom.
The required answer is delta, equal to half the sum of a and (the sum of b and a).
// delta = 61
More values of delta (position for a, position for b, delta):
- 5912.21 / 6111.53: 60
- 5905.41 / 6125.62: 48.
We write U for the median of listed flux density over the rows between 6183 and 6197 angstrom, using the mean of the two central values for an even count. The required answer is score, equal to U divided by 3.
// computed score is 13.8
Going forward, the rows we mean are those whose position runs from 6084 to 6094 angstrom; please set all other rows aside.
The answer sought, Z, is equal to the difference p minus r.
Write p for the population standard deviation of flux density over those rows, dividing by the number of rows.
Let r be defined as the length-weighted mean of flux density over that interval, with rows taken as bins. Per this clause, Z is -35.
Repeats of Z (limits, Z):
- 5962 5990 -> -28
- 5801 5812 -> -33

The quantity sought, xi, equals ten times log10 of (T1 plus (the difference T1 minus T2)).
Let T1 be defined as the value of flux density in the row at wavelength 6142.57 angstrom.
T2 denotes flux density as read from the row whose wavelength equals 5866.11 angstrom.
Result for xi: 14.1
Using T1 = 35.69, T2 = 45.76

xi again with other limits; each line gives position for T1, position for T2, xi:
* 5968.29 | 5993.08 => 15.4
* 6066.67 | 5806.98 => 17.3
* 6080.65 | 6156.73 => 15.8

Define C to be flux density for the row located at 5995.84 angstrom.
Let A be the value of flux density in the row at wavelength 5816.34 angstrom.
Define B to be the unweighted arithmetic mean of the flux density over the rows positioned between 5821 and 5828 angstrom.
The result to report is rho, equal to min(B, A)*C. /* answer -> 1237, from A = 39.45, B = 35.3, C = 35.08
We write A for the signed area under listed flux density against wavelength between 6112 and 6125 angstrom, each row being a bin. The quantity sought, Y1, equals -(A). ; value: -490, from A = 490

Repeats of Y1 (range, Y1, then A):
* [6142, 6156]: -568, 568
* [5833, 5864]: -1104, 1104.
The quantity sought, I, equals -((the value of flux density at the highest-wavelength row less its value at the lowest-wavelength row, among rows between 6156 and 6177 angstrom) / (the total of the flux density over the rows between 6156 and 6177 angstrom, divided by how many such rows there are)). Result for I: 0.16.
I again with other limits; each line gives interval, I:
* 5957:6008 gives -0.38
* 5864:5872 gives 0.14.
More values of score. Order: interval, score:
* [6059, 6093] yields 13.8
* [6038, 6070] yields 12.4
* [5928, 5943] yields 9.8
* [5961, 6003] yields 10.9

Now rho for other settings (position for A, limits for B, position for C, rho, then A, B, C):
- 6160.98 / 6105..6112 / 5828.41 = 1655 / 41.5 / 41.2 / 40.2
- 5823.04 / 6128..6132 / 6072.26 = 1581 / 37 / 45.7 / 42.72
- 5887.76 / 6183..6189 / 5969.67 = 1063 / 30.56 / 41.1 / 34.78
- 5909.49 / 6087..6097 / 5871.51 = 1396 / 36.07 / 40.9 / 38.7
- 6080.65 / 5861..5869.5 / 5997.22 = 1565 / 41.81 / 39.3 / 39.79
